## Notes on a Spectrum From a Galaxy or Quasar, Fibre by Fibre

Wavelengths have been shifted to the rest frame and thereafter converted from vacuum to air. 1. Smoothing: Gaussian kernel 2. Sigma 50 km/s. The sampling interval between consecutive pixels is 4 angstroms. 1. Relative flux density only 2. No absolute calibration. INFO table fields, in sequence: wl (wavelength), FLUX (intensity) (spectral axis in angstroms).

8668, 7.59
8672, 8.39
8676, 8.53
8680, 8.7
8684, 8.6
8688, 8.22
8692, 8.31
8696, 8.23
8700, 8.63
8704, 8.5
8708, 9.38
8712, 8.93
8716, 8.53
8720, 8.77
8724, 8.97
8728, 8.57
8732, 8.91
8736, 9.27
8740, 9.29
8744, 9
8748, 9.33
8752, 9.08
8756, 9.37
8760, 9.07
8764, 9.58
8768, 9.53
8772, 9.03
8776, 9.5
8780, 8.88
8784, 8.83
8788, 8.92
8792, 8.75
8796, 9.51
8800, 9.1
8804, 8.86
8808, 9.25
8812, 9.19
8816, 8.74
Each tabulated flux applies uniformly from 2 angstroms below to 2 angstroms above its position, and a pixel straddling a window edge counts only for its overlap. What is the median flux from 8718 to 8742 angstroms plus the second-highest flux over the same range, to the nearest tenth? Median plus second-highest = 18.2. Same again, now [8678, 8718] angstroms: 17.5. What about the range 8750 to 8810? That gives 18.6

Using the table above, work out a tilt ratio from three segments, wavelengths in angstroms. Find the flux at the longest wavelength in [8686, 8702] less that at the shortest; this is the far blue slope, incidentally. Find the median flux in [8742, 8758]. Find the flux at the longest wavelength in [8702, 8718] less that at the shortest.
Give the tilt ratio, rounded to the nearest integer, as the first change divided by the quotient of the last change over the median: 126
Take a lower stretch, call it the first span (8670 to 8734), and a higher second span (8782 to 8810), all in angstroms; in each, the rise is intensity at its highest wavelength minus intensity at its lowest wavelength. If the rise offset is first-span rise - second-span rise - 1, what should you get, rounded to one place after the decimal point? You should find -0.9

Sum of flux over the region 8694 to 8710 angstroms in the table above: 34.7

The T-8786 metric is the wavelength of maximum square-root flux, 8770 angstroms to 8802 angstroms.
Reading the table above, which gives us 8796 angstroms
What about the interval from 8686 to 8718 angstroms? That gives 8708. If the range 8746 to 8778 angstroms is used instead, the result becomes 8764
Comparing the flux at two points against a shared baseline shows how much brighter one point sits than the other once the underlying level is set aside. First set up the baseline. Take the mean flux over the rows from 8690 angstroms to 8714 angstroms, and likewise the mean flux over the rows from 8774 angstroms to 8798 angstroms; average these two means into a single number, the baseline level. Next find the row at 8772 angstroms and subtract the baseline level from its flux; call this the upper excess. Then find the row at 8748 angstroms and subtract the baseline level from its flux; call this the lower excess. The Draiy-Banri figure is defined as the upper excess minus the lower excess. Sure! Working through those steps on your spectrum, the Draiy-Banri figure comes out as -0.30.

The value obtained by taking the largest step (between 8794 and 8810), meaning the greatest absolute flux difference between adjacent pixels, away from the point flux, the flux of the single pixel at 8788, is 8.51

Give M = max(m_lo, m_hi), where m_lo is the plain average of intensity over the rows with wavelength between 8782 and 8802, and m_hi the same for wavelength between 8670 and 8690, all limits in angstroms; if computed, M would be 9.02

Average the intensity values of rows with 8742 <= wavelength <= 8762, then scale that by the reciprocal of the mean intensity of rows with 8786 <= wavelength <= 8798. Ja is 1.01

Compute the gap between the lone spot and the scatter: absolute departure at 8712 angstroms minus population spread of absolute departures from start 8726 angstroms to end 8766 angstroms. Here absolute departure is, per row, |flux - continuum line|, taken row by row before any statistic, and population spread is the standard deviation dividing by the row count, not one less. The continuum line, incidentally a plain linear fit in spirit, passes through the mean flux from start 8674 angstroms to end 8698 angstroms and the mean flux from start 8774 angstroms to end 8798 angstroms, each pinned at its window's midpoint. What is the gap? 0.15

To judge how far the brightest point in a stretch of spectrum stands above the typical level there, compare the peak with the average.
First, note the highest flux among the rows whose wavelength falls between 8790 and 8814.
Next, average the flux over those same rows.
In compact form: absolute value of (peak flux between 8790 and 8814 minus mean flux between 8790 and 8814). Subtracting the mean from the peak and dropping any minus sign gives 0.40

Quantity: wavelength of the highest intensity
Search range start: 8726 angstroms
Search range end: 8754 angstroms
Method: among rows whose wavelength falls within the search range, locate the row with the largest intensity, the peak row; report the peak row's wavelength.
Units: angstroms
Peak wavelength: 8748 angstroms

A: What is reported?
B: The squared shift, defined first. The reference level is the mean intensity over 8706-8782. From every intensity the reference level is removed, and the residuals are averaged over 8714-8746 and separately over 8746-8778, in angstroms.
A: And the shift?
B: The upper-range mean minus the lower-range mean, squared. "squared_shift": 0.16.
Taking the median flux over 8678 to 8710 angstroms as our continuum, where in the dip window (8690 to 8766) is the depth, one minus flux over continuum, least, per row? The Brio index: 8764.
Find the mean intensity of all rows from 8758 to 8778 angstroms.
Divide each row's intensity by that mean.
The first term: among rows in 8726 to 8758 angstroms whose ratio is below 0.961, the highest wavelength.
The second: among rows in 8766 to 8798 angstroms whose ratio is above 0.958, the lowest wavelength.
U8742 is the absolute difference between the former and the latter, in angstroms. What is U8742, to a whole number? 36 angstroms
